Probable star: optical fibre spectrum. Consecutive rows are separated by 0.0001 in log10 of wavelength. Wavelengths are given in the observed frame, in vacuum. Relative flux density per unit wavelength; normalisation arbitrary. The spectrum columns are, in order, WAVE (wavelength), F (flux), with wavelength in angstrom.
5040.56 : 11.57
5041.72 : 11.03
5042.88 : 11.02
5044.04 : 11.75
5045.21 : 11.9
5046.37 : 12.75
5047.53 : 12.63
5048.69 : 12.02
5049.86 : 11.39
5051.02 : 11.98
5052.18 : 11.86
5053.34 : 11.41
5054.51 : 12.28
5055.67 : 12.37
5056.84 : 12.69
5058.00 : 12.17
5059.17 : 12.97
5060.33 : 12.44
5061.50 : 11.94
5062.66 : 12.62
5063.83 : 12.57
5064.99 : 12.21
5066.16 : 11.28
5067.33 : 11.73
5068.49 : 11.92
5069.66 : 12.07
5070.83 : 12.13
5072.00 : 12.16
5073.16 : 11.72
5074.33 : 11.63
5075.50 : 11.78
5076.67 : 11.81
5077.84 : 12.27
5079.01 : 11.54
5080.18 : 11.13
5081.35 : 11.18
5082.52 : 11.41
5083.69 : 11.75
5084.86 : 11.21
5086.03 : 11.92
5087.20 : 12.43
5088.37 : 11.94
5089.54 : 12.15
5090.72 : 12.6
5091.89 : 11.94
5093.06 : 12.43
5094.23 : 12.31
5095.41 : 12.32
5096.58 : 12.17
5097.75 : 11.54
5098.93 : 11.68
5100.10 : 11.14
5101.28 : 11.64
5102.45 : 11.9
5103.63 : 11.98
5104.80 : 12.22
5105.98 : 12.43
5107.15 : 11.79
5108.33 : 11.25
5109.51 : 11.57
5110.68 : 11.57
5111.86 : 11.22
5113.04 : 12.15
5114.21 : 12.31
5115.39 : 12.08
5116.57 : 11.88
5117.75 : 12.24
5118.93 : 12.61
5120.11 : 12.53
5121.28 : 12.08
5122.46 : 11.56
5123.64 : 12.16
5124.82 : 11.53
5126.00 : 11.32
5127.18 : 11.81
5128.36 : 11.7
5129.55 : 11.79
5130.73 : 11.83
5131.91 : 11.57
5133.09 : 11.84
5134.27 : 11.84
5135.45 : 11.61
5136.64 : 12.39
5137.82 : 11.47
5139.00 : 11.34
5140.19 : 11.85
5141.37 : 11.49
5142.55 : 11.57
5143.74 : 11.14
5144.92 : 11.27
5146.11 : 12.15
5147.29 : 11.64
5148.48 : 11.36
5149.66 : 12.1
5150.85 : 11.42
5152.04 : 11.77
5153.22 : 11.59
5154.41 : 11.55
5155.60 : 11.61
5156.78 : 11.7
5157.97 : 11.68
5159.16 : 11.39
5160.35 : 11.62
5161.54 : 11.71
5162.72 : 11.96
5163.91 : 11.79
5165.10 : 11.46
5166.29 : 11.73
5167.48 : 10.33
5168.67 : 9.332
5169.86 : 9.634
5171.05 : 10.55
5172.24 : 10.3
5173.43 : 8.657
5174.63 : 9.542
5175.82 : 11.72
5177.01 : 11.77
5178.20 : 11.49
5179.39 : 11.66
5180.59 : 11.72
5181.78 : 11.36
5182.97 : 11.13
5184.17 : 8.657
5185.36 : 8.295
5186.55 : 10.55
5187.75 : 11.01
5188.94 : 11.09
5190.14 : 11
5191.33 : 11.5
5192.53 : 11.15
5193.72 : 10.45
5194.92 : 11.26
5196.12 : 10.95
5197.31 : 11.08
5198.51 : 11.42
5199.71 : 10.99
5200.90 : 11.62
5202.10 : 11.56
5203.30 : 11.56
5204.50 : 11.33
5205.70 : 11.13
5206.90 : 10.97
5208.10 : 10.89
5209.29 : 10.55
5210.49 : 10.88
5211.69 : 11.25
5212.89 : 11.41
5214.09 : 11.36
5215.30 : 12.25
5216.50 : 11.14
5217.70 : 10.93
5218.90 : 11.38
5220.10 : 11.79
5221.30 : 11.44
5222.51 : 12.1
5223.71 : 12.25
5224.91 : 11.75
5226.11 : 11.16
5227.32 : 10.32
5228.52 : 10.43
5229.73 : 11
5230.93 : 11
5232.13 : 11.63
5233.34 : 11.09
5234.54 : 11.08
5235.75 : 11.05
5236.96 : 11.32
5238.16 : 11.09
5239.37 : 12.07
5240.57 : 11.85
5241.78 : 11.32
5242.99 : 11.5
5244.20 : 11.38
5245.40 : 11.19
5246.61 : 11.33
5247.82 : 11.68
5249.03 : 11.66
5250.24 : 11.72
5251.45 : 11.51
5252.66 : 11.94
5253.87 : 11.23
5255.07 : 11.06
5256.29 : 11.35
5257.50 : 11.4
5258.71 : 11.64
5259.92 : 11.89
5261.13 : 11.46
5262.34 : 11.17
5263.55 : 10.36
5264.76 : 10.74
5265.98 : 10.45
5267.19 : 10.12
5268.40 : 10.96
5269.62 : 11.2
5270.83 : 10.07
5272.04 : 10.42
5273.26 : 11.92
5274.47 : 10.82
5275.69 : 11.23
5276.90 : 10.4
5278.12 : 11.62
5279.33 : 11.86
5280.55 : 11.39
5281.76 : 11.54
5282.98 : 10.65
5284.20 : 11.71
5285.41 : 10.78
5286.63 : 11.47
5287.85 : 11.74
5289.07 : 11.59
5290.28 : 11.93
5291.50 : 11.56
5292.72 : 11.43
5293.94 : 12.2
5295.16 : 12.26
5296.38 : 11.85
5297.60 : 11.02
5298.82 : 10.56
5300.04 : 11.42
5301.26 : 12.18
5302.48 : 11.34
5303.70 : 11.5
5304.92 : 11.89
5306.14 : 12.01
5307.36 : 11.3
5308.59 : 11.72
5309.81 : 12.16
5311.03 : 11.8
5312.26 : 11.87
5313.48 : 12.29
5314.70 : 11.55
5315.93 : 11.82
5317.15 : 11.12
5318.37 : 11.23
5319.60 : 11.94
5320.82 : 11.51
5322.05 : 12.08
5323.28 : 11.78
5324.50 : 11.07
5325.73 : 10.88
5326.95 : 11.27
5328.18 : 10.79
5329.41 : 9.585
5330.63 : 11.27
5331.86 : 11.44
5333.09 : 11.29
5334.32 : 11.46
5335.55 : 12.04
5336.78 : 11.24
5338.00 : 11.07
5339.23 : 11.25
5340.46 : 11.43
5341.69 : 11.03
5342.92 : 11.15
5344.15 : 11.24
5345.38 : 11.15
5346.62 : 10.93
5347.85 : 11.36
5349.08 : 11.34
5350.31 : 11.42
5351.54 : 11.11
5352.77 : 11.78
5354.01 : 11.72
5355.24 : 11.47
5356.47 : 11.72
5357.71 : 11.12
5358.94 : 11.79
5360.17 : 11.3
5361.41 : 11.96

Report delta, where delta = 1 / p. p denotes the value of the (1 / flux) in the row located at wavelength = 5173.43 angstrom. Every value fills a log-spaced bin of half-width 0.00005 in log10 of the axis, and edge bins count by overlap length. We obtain 8.7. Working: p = 0.116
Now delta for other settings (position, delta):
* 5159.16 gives 11.4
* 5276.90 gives 10.4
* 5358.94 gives 11.8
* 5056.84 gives 12.7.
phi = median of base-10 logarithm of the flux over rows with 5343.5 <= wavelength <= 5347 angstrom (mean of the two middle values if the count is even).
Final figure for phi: 1.05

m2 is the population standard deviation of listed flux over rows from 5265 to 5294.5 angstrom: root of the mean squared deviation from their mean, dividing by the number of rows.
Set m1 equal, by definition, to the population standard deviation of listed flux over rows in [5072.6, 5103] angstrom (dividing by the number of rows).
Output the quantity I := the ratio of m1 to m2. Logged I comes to 0.7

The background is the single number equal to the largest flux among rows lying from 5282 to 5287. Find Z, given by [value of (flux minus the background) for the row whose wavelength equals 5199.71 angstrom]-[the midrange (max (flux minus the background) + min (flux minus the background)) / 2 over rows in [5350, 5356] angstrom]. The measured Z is -0.5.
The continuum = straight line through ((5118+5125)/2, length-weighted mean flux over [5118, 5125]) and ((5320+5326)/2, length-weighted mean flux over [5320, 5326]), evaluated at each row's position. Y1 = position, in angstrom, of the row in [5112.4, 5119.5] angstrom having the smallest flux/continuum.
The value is 5116.57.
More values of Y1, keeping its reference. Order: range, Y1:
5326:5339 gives 5329.41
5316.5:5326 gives 5325.73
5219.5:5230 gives 5227.32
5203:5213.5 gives 5209.29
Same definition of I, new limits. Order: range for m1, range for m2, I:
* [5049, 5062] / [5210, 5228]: 0.9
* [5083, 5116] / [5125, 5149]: 1.4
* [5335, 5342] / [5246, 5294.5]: 0.6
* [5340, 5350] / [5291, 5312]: 0.4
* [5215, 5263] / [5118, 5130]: 1.0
